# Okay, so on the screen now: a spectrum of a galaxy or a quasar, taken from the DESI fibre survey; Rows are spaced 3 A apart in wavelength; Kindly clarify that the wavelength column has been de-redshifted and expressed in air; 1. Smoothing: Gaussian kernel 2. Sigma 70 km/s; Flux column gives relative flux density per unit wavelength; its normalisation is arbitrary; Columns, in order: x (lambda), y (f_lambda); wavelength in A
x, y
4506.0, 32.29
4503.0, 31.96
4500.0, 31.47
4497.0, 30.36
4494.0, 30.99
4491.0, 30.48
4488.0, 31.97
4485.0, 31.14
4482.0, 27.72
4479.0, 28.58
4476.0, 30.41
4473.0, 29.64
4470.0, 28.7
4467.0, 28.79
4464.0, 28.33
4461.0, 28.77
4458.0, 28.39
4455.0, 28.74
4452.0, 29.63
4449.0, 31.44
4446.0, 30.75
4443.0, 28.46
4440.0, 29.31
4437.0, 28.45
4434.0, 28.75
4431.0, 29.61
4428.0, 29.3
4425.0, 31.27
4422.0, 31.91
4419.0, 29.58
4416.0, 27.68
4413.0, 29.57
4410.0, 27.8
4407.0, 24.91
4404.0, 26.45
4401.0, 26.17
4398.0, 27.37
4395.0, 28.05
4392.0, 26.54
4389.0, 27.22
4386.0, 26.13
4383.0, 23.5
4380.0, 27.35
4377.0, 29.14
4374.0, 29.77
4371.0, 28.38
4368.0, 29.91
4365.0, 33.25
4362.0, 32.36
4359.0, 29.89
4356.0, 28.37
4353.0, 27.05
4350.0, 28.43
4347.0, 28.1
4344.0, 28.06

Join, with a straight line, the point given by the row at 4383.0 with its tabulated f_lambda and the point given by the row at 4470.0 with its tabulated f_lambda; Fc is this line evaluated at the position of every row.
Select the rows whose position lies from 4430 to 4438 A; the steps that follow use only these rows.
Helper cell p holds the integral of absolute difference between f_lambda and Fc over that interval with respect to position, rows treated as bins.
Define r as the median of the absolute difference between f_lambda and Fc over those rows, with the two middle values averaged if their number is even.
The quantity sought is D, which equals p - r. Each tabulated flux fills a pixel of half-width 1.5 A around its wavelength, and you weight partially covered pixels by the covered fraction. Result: 17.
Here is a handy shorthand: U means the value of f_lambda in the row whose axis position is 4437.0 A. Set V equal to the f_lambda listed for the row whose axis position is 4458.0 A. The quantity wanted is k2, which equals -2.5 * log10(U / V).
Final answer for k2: 0.00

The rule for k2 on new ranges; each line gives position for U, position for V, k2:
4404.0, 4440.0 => 0.11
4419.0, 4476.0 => 0.03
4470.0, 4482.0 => -0.04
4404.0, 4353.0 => 0.02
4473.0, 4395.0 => -0.06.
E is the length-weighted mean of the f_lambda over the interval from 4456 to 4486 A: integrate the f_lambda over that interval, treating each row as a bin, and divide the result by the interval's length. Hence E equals 29.0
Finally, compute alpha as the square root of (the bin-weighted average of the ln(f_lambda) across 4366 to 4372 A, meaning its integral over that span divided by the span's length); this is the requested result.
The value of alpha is 1.84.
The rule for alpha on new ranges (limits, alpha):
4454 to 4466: 1.83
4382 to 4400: 1.81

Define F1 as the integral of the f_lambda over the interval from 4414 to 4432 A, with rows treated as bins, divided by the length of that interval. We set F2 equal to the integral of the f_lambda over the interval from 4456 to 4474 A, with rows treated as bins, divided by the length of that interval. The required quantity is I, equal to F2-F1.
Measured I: -1.1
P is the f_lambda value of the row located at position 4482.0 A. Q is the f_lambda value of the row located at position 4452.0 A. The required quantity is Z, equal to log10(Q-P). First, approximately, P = 27.72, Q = 29.63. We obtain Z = 0.28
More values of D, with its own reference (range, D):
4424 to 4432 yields 27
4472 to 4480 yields 7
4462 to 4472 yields 2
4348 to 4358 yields 57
